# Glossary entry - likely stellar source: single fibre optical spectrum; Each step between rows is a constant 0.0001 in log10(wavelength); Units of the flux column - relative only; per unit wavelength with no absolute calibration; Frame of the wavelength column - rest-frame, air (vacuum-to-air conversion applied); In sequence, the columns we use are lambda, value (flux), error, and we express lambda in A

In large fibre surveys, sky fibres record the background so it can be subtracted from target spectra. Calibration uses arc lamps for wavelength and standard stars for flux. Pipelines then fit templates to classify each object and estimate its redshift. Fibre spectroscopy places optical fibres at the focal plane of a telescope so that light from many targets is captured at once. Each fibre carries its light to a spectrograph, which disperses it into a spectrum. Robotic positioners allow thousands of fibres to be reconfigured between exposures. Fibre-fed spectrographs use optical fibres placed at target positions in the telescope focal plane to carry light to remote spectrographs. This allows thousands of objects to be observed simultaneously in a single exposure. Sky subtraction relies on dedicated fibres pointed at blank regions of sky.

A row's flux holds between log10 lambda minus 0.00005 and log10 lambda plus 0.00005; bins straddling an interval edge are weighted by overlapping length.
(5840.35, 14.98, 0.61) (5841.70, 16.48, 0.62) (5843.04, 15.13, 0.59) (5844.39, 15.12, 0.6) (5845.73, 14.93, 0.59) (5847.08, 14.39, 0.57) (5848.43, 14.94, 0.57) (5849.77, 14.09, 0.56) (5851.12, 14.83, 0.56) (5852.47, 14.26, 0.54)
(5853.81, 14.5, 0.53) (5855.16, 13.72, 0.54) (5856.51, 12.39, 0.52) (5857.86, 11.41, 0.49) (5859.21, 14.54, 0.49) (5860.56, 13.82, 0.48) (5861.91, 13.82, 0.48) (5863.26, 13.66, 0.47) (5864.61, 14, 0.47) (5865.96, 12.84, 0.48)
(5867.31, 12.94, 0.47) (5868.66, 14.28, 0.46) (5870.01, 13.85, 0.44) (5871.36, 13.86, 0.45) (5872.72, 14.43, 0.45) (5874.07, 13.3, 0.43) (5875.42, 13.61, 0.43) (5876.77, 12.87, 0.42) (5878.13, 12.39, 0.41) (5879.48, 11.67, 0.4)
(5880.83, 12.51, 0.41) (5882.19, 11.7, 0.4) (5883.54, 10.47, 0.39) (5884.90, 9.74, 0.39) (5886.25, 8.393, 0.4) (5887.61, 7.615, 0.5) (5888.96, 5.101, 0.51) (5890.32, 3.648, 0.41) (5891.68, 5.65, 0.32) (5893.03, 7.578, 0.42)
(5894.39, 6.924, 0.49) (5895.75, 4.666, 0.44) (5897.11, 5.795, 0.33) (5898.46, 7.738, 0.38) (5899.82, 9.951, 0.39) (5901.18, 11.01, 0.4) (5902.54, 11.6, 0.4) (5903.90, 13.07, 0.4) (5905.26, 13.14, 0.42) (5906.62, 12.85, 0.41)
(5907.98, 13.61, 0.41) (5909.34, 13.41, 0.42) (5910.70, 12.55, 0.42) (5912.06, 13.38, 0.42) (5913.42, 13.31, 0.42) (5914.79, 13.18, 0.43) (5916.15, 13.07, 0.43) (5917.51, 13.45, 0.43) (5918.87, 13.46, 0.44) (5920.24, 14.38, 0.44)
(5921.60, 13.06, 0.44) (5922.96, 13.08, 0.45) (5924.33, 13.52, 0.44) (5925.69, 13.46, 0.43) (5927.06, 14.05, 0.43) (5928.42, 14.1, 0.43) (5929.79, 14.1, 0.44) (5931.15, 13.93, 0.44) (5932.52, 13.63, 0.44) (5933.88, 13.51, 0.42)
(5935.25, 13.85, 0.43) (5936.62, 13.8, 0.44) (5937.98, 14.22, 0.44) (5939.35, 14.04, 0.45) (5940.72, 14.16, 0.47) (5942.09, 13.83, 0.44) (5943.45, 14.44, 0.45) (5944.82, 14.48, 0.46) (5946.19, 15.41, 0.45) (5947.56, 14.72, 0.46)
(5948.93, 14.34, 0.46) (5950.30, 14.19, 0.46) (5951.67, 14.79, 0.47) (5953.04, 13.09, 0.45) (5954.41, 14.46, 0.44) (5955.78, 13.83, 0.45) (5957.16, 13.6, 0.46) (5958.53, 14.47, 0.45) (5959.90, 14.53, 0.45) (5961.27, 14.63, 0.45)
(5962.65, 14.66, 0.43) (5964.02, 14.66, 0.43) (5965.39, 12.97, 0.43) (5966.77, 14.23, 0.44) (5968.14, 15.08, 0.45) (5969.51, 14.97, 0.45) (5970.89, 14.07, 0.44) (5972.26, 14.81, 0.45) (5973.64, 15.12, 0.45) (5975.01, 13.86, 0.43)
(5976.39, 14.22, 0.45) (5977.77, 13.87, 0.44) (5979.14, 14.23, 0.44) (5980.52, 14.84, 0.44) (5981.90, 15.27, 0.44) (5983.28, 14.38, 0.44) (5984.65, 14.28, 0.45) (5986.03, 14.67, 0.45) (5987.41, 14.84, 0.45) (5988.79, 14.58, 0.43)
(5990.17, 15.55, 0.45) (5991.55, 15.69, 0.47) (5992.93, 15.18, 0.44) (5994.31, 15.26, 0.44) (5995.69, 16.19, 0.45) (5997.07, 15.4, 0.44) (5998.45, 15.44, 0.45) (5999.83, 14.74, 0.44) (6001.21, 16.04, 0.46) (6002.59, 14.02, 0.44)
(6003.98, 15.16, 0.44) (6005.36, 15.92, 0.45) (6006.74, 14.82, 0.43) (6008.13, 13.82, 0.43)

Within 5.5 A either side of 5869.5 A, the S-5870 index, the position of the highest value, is 5872.72 A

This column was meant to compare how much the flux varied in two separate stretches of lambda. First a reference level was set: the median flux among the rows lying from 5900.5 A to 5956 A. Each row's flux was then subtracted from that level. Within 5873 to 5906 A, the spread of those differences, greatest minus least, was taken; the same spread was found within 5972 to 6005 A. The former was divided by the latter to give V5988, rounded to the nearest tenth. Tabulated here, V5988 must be 4.3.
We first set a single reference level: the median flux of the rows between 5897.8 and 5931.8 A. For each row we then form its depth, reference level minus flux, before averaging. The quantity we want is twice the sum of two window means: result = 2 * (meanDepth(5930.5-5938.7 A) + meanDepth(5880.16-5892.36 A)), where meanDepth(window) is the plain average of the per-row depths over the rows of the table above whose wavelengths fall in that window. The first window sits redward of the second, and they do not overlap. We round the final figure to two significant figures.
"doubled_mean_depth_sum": 9.0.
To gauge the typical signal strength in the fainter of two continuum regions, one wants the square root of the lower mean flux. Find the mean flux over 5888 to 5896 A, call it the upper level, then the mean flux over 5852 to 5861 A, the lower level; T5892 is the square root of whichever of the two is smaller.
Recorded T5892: 2.4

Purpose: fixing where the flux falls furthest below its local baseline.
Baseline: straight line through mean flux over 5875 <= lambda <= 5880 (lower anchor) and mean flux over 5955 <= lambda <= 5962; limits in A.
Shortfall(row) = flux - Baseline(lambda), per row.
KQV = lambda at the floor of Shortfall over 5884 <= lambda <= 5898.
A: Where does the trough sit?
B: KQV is 5890.32 A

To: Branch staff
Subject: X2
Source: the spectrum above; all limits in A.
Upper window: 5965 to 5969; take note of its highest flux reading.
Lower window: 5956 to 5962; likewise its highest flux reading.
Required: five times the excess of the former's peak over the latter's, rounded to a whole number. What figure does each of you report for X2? 2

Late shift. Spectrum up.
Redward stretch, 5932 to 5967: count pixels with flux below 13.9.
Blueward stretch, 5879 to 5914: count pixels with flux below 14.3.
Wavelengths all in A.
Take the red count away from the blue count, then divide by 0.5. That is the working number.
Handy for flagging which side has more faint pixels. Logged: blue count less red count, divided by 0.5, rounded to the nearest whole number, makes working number 34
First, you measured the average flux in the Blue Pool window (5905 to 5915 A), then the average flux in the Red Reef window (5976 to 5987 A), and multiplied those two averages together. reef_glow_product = 191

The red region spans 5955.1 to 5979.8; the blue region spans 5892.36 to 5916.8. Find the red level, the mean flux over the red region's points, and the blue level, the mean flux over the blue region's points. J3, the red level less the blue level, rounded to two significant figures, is 3.4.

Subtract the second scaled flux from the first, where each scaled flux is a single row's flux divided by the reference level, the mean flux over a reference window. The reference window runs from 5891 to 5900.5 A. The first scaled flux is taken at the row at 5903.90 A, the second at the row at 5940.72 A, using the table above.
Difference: -0.16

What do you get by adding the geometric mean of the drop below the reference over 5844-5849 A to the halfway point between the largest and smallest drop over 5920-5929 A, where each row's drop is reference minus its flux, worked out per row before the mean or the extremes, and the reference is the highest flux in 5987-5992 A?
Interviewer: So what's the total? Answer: 2.8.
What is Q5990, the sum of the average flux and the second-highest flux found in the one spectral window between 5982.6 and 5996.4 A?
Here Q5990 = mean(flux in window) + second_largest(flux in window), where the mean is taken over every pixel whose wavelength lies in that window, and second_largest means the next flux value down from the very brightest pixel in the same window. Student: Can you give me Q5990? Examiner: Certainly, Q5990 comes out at 31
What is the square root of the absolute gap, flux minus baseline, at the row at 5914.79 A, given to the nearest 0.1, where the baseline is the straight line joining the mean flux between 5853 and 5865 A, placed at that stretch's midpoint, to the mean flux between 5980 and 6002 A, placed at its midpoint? 1.0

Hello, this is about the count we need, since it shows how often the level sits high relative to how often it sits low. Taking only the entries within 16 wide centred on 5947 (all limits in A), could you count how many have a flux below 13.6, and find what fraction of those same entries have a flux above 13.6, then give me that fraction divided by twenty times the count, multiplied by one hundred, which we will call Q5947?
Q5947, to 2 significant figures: 4.6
